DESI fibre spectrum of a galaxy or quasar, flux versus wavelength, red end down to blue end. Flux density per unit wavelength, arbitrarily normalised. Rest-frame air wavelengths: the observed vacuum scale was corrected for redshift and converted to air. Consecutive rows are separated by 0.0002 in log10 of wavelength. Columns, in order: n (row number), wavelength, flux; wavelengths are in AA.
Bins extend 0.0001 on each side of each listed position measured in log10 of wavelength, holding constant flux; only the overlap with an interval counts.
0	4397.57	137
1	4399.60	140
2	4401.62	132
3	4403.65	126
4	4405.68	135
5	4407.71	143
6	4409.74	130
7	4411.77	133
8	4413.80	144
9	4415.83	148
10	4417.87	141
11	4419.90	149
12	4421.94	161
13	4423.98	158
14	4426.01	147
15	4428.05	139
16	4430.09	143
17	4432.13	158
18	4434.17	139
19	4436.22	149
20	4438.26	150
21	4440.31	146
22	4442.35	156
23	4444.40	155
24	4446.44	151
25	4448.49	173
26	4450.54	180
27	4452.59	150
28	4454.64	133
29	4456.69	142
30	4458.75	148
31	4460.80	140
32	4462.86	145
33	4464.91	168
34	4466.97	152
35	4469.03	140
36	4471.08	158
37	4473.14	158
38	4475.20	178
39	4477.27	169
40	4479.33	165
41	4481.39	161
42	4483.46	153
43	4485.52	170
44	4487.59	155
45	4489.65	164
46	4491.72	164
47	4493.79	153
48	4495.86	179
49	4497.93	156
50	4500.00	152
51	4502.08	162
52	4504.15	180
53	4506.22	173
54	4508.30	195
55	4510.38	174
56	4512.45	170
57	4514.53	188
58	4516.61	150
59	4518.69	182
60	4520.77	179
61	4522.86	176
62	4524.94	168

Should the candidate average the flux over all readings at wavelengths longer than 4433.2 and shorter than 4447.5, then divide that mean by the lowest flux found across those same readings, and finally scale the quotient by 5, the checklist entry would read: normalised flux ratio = 5.38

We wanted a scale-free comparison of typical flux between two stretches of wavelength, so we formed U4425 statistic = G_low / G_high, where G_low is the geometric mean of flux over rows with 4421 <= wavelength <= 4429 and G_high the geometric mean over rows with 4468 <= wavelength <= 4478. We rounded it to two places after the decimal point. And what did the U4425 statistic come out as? 0.94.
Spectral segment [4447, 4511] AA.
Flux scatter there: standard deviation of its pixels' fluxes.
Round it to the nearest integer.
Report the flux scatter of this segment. 14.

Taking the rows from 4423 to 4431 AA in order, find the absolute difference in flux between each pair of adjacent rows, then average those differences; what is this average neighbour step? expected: 7.7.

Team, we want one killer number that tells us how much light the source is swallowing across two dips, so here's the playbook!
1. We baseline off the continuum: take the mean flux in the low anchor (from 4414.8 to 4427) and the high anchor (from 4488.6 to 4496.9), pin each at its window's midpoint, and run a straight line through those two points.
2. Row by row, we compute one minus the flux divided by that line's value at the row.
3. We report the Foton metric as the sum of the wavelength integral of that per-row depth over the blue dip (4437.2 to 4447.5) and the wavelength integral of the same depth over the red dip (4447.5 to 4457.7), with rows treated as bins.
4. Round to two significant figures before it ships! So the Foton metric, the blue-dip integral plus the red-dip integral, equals 0.31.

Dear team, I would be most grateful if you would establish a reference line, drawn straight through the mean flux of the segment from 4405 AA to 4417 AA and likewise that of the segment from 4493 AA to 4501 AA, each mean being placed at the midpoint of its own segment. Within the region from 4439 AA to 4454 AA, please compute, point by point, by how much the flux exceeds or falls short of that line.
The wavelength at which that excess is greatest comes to 4450.54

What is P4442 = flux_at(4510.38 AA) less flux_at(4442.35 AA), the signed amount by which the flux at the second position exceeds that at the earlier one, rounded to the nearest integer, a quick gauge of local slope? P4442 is 18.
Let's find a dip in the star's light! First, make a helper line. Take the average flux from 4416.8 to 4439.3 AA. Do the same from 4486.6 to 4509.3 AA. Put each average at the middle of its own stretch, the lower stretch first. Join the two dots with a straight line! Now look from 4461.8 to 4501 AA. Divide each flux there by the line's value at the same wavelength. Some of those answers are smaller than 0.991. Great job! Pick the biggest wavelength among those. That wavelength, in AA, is 4500.00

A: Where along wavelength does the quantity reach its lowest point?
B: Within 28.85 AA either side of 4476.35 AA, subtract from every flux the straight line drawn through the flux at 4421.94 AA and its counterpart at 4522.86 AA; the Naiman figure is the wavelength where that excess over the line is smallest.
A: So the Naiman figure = 4454.64 AA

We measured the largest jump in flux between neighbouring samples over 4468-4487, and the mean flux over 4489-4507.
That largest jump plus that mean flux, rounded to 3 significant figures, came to 185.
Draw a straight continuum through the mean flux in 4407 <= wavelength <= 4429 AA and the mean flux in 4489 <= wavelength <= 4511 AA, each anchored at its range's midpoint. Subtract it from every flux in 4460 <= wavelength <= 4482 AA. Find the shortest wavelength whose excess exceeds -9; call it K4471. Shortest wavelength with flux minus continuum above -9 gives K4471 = 4464.91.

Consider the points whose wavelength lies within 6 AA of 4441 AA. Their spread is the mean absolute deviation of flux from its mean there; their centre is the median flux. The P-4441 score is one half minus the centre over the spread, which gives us -52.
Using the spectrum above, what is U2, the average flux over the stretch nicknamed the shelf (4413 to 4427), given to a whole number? 150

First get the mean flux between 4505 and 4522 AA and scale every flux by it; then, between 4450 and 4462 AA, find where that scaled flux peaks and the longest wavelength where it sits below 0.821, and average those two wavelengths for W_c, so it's 4455.7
